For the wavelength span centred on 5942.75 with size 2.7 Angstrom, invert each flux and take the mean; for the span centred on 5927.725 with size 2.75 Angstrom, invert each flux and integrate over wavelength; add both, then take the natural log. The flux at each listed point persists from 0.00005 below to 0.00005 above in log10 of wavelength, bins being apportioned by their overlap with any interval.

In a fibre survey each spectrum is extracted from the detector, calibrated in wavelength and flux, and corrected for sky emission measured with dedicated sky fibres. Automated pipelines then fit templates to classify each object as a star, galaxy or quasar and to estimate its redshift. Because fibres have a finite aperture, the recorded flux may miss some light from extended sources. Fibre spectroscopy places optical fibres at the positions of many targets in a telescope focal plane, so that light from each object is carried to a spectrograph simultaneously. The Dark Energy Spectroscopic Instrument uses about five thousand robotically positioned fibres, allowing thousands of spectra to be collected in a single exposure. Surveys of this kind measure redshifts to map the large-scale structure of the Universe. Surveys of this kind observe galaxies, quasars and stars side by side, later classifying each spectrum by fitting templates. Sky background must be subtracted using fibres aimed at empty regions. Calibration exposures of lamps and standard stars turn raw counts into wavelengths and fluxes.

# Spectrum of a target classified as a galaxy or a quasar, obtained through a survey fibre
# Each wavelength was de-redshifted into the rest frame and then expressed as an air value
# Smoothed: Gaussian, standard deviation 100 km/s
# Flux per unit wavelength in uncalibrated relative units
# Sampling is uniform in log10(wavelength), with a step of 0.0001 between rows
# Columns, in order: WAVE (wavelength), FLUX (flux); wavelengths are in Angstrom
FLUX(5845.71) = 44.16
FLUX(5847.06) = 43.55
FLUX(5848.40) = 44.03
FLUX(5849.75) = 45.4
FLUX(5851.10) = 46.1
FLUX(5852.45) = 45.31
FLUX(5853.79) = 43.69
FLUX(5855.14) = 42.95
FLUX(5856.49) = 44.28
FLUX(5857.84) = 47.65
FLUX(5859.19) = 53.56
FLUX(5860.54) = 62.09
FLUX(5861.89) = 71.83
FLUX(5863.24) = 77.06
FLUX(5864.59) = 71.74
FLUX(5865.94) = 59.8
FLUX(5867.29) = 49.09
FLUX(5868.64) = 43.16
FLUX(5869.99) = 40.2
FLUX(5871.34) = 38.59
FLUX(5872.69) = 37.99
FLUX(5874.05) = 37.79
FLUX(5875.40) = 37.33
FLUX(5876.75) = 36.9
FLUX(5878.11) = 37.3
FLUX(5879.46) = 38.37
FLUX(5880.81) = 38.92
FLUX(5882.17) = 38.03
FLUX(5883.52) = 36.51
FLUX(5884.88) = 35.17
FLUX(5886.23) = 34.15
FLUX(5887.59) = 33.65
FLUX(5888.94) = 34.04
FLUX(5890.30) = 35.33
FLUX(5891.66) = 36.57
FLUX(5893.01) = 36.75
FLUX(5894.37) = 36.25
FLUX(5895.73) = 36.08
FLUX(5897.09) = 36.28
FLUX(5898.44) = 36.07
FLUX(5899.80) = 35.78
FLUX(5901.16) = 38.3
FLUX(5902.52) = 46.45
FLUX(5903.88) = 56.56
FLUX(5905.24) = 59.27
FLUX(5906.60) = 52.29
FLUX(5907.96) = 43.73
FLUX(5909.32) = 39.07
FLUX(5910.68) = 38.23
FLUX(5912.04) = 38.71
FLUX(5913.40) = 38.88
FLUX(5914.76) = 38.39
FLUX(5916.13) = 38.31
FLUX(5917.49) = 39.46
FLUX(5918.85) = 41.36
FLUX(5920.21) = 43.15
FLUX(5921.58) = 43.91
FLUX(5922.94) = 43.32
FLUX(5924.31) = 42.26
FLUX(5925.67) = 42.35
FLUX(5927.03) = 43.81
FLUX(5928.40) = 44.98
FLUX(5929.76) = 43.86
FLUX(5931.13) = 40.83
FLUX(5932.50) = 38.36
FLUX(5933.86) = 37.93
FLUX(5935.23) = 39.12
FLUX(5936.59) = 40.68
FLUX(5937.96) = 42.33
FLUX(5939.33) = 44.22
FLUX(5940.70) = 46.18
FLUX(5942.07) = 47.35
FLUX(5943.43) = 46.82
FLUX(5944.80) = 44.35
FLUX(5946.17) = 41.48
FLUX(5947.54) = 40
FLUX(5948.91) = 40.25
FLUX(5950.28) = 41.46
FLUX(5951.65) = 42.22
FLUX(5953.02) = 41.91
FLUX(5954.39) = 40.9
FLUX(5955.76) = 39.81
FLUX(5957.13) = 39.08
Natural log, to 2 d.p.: -2.49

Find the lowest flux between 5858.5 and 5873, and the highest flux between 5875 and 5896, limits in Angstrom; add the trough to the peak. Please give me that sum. 77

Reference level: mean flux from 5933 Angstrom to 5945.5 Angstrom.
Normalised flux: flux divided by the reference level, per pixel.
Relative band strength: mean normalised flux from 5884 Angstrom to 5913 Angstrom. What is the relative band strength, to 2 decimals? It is 0.92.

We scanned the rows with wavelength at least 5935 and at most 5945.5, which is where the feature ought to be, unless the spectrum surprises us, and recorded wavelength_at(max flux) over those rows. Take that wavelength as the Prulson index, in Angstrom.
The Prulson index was 5942.07 Angstrom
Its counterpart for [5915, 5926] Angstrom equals 5921.58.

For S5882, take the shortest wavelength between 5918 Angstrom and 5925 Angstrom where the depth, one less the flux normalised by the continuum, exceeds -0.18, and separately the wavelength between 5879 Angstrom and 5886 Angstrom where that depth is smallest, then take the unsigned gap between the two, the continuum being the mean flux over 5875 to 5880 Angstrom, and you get 38.0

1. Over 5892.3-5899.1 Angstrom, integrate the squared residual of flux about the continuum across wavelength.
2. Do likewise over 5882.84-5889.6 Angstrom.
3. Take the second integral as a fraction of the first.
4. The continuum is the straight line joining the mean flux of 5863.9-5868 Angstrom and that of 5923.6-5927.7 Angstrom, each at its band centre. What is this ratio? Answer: 1.6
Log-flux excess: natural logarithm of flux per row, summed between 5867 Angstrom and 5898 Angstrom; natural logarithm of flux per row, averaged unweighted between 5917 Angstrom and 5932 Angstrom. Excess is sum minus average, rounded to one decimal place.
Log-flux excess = 79.6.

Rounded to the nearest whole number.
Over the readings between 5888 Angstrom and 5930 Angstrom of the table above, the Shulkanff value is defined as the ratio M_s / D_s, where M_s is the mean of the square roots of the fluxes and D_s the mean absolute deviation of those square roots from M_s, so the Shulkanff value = 19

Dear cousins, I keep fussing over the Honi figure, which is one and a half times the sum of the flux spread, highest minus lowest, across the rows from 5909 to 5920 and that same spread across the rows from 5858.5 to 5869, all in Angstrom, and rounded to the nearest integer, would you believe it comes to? 56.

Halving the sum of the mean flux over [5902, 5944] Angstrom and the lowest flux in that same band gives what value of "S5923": 40.6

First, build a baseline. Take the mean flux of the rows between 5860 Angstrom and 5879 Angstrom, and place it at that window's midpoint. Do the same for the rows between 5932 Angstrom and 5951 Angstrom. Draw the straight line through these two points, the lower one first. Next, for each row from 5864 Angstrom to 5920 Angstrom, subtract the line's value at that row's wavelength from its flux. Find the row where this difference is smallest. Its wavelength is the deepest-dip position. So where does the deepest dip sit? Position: 5887.59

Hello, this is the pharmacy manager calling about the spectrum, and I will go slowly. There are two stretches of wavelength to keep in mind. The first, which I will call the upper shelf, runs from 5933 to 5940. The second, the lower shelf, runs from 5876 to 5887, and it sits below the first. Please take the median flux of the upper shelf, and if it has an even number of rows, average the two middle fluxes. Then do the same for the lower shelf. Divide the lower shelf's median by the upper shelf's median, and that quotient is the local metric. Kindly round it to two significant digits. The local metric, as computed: 0.91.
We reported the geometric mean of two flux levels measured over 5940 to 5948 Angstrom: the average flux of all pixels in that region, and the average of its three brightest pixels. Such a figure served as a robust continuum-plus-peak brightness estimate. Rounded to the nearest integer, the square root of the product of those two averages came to 46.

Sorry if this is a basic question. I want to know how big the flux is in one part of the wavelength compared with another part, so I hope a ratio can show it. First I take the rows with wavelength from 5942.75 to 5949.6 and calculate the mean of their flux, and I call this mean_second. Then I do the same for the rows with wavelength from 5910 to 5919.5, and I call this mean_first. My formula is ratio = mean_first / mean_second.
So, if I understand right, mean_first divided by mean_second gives 0.92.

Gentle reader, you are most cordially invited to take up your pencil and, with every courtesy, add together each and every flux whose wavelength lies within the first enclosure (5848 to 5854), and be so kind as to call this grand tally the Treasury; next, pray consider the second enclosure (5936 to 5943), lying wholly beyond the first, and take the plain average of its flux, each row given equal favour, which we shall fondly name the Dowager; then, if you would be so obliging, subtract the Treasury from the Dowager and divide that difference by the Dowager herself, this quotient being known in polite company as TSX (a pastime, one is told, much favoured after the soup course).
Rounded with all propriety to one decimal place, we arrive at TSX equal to -4.1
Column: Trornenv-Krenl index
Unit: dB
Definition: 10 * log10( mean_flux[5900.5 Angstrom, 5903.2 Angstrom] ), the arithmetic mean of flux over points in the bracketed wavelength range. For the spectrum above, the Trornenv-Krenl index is 16.3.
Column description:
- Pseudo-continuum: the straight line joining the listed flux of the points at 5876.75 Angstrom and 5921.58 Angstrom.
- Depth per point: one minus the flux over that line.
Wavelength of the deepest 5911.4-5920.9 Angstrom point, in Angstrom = 5916.13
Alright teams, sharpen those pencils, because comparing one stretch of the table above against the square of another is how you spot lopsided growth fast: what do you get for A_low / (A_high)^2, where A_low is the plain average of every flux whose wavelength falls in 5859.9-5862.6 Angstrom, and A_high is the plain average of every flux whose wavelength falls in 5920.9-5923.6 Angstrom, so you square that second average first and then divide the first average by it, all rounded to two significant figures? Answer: 0.035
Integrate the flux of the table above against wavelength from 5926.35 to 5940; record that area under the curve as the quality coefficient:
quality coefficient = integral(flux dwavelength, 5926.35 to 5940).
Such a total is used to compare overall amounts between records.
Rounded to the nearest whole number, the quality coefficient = 568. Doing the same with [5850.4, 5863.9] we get 721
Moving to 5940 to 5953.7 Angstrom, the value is 592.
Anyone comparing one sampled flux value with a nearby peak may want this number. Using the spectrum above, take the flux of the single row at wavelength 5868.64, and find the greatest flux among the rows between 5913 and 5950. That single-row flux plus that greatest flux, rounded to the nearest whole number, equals 91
